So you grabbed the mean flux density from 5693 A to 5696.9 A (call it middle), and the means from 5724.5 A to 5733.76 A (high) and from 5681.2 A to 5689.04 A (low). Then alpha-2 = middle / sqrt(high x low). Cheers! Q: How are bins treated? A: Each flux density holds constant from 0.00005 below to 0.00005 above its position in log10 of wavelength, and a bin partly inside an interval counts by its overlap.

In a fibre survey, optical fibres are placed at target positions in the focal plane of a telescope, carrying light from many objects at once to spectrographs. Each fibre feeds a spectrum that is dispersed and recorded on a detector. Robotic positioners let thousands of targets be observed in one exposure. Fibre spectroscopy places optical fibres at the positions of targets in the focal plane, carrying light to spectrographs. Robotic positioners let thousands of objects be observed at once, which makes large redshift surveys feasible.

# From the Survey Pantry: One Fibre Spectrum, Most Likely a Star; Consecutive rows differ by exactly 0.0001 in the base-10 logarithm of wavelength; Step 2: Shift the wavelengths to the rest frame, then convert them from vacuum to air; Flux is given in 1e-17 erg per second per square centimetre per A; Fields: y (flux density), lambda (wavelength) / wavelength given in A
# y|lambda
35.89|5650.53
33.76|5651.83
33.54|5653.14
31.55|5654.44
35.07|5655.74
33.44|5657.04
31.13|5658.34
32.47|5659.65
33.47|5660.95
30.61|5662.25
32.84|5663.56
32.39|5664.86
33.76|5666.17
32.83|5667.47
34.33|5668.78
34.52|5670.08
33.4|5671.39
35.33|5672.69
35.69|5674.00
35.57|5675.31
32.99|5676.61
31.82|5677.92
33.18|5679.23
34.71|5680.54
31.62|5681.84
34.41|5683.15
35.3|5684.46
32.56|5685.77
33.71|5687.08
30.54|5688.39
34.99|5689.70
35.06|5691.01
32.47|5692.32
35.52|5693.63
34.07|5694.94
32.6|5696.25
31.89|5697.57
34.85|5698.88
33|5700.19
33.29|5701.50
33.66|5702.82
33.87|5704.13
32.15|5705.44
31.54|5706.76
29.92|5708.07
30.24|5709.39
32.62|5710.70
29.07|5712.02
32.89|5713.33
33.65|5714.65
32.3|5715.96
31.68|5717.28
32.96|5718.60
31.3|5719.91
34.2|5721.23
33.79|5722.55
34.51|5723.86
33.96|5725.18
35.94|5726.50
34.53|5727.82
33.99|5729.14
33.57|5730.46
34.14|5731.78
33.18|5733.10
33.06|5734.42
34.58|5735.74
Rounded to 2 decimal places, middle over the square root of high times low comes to 1.01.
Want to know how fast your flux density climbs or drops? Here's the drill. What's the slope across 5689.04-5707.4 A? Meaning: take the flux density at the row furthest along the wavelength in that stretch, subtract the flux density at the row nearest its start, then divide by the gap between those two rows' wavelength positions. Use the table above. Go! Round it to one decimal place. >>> -0.2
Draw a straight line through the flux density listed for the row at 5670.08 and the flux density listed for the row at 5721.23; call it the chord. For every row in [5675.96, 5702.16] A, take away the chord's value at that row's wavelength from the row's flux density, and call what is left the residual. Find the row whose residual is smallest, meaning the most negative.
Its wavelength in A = 5688.39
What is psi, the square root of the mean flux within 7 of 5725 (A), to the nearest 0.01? 5.82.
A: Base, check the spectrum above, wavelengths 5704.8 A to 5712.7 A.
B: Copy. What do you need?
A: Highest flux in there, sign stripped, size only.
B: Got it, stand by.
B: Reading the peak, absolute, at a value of 32.6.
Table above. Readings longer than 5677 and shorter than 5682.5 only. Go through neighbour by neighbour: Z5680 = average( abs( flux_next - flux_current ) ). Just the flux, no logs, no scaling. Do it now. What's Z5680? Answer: 2.0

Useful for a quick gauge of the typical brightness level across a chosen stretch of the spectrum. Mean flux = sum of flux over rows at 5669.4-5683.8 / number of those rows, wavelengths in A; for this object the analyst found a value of 33.9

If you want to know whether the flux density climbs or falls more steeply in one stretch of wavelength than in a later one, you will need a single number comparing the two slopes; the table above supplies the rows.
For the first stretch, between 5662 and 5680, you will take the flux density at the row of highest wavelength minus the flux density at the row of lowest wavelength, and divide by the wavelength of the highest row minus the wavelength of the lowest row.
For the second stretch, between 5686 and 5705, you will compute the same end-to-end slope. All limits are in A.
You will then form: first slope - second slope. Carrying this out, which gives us 0.14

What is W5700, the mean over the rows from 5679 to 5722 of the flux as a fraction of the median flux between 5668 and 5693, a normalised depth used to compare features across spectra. 0.958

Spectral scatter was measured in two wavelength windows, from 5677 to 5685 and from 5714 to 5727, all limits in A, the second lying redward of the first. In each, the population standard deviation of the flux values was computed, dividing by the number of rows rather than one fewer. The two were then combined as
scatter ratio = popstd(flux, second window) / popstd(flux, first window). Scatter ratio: 0.94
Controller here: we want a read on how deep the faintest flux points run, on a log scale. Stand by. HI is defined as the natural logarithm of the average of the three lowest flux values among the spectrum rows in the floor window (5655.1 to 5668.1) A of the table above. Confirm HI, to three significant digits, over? 3.45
